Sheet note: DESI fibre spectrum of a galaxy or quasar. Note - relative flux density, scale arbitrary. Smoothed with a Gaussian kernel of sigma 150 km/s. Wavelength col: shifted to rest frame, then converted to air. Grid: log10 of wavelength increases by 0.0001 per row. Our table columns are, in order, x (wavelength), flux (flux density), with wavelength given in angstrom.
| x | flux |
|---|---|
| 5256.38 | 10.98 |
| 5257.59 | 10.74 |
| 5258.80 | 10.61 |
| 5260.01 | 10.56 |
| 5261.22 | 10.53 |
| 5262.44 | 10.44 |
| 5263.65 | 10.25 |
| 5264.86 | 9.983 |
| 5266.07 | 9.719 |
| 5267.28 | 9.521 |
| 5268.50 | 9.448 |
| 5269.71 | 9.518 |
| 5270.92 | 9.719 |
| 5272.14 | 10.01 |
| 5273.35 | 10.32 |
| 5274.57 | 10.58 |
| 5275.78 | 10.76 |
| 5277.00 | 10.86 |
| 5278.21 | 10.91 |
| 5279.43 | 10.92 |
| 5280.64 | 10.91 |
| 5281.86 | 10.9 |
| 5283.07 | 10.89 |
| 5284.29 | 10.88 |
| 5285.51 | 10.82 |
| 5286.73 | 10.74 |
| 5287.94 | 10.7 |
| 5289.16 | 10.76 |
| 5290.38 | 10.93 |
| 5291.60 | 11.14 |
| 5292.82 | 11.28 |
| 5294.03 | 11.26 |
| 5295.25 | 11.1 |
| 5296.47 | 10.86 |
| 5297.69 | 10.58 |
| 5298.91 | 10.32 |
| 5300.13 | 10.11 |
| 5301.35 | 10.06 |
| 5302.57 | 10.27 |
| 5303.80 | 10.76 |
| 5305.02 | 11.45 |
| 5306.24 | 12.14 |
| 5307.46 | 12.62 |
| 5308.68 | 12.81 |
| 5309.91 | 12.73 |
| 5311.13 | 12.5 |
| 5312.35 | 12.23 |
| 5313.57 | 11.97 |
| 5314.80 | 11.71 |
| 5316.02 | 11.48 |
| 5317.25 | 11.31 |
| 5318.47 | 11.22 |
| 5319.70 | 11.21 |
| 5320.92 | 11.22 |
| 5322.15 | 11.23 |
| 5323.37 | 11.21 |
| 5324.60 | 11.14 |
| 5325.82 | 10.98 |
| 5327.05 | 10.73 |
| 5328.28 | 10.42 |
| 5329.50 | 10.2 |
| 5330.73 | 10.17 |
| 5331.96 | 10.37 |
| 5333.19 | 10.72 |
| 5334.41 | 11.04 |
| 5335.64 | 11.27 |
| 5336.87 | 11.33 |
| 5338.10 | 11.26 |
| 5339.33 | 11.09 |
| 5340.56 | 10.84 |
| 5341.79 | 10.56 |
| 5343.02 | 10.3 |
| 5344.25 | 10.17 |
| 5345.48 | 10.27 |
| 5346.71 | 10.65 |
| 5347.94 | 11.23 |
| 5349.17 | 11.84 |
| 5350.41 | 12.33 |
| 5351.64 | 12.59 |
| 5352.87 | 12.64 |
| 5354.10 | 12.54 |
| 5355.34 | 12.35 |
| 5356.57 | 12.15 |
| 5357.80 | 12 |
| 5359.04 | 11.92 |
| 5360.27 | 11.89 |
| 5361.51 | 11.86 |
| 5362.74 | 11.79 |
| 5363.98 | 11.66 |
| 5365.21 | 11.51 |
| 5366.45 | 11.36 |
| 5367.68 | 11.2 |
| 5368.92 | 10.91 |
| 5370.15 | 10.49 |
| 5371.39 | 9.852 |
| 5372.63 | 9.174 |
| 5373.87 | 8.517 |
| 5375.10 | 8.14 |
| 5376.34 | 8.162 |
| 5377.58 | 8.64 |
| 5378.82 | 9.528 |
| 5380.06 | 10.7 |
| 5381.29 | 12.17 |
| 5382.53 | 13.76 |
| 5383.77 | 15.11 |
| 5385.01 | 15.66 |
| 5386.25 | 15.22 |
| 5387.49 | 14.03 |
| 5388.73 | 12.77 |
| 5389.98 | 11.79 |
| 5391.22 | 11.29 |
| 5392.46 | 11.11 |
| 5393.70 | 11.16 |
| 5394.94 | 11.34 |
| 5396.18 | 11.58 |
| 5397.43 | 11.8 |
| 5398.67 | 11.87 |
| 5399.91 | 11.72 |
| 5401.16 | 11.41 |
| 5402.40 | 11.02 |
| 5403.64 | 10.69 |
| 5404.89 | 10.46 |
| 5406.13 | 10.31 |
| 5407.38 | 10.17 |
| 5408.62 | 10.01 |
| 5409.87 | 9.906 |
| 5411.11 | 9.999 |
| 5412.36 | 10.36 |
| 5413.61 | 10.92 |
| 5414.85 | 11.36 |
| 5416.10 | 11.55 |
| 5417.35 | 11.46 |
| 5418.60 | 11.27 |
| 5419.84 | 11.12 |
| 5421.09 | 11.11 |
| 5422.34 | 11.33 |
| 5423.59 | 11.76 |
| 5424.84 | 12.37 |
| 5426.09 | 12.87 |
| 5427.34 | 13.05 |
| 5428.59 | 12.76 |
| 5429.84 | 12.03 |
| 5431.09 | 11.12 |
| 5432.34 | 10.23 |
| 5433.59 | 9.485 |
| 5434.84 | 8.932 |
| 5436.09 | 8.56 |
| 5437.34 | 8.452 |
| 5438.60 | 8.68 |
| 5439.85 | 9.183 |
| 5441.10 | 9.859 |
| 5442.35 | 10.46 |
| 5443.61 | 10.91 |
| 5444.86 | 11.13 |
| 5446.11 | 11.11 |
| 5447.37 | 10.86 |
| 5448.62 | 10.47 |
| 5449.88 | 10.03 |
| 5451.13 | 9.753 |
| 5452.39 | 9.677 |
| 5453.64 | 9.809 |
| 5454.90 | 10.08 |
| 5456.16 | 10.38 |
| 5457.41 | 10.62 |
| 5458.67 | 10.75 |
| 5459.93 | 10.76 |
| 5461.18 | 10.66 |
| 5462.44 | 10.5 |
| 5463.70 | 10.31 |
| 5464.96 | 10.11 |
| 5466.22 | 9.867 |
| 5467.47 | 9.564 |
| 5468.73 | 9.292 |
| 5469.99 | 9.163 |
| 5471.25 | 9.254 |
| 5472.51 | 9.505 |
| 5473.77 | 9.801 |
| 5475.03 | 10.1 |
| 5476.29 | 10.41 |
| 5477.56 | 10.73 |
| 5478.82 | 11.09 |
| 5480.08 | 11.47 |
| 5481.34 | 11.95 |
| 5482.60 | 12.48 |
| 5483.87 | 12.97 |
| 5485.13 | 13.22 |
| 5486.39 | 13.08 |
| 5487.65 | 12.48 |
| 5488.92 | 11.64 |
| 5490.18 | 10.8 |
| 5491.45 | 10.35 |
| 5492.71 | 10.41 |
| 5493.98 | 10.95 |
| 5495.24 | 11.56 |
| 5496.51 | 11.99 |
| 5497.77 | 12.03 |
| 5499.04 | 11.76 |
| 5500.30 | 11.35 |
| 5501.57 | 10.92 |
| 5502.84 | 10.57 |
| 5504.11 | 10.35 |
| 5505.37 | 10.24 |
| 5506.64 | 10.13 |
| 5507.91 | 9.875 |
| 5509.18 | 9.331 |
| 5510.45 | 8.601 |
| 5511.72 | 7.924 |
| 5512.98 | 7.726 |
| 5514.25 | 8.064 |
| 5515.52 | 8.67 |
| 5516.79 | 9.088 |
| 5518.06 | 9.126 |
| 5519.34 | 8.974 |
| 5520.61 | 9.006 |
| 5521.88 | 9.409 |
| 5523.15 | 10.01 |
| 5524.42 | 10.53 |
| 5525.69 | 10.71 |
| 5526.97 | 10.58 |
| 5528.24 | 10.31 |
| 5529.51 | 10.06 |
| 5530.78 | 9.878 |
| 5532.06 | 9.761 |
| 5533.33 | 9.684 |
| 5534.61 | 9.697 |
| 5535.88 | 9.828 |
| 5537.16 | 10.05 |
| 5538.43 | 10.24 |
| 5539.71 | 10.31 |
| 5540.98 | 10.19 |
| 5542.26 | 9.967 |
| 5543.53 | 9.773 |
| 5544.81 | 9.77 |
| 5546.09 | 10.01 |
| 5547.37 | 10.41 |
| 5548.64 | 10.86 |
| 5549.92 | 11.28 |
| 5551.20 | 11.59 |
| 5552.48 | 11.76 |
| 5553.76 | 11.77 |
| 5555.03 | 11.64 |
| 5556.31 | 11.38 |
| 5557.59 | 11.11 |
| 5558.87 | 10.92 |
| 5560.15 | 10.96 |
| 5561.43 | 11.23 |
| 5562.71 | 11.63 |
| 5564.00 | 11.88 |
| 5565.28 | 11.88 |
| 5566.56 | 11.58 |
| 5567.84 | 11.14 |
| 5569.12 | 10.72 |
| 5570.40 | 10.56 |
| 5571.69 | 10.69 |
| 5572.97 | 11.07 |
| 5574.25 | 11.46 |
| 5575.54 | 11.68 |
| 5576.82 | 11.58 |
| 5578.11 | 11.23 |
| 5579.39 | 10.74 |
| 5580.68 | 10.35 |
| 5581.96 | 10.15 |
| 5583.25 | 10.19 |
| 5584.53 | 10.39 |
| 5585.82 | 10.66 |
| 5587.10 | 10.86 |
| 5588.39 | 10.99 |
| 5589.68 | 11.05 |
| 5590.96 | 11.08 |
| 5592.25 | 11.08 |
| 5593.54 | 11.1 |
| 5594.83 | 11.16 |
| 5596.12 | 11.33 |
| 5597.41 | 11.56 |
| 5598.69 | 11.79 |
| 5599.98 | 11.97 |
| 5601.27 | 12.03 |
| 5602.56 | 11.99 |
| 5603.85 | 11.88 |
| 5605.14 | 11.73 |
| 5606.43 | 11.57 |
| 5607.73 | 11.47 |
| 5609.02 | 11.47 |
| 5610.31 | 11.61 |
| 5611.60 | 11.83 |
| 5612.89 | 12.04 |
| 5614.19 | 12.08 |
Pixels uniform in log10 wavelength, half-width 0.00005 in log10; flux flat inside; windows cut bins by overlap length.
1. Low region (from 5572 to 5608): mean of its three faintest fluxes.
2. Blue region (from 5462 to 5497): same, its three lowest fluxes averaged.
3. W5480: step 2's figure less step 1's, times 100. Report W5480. -99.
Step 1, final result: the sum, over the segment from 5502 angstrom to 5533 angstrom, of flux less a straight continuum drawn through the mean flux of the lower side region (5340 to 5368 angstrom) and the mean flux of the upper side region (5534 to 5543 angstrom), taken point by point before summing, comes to -16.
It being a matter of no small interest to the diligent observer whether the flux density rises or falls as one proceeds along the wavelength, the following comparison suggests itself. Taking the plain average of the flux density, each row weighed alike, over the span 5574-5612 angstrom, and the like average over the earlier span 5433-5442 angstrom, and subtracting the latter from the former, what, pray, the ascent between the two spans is 2.2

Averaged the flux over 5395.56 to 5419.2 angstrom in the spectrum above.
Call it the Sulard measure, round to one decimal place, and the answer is 10.9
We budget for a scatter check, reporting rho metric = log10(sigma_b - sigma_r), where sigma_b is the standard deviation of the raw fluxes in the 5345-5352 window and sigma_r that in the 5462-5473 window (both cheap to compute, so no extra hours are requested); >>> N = -0.4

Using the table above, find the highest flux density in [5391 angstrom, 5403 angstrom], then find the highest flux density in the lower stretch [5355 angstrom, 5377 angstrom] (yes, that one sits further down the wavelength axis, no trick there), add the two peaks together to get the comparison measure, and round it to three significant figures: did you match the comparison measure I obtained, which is 24.2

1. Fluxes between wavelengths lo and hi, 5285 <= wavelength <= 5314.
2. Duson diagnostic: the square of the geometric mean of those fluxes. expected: 126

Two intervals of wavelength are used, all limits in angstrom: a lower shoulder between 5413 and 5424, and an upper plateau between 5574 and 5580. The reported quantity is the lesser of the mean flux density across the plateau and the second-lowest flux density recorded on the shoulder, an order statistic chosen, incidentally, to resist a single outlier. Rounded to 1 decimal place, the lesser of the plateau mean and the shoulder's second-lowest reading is 11.1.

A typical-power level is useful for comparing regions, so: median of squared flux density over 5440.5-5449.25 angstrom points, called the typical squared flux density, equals 118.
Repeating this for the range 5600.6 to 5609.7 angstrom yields 138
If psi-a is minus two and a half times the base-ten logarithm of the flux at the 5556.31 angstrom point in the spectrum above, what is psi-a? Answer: -2.64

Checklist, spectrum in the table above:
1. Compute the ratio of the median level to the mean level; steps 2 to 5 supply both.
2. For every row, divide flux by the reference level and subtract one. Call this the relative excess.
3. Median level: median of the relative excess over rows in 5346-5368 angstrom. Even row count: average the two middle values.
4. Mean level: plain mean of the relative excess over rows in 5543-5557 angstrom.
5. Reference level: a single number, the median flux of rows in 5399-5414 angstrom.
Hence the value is 2.8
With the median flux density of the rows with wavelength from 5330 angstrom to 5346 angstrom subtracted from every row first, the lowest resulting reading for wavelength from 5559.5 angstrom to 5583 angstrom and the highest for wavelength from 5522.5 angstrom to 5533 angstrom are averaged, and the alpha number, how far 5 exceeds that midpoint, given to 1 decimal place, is 5.3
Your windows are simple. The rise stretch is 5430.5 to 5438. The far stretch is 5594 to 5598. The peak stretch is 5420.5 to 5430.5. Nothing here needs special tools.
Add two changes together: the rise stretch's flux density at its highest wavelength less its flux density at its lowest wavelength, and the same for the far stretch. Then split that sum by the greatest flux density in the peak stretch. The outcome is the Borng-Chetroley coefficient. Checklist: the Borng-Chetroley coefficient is -0.17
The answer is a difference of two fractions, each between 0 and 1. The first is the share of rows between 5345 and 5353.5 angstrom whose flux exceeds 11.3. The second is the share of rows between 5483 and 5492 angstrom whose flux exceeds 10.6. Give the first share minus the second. -0.3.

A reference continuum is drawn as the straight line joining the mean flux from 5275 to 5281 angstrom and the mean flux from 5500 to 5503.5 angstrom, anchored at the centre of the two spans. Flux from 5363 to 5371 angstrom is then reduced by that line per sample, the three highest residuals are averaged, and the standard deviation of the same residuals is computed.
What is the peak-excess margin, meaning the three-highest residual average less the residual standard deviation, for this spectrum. 0.2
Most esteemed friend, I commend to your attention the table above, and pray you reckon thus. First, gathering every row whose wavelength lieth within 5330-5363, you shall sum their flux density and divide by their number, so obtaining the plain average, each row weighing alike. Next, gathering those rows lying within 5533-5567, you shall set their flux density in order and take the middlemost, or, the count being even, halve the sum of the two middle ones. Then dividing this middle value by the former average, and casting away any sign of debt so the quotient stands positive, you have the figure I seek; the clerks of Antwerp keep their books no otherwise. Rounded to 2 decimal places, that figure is 0.96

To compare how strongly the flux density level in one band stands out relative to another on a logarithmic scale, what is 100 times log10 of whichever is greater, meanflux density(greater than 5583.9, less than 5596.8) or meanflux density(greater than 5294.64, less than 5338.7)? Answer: 105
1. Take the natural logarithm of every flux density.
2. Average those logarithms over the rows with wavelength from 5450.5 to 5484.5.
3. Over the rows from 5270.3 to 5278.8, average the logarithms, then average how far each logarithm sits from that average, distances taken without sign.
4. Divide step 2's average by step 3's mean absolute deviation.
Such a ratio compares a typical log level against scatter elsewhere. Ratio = 65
